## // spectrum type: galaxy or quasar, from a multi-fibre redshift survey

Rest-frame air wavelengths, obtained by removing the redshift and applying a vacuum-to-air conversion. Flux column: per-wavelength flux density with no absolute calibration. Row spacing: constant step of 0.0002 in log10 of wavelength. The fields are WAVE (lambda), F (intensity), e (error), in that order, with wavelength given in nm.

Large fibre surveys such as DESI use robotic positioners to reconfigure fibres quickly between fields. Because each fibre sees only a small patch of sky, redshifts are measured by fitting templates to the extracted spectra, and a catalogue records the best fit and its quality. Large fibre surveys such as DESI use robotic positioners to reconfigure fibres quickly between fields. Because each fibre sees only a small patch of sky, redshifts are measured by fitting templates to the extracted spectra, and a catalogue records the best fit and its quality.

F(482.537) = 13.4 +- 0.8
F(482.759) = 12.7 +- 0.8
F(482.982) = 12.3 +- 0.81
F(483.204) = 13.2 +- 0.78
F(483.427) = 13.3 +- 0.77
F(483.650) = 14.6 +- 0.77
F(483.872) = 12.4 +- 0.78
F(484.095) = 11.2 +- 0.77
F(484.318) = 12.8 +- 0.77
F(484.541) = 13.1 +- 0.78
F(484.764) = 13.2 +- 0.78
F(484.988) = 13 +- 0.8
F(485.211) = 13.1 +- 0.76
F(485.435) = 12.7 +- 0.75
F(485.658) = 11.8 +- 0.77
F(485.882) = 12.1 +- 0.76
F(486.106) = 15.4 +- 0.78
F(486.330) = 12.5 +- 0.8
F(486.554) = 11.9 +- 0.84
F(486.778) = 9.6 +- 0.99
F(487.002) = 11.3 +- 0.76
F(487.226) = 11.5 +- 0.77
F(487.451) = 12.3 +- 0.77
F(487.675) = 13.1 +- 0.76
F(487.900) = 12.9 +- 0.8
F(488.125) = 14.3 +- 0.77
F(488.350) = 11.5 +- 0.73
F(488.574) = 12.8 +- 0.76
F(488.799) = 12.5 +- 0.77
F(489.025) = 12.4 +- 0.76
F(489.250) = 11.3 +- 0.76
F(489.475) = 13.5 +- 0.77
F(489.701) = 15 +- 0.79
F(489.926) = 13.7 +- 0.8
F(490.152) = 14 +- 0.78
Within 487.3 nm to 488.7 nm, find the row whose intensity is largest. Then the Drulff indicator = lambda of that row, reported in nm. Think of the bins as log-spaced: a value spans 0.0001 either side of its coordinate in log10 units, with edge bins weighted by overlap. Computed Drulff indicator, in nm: 488.125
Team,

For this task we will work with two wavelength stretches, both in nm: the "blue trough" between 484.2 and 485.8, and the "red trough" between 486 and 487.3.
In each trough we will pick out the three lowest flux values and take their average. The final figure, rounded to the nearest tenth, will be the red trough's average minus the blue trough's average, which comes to -1.6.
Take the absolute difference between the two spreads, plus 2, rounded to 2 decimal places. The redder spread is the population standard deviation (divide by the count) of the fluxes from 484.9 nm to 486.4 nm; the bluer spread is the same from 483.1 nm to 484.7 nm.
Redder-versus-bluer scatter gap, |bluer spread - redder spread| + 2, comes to 2.14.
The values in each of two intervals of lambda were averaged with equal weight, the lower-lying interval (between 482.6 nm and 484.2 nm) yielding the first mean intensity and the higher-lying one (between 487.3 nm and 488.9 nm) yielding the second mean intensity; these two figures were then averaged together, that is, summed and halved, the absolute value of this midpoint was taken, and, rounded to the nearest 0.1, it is 12.8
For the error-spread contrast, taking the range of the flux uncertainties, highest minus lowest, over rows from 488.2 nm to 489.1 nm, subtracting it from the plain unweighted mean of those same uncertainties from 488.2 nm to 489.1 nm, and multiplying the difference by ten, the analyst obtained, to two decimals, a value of 7.15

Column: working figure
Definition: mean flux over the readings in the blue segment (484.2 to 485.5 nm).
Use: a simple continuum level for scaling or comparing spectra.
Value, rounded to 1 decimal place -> 13.0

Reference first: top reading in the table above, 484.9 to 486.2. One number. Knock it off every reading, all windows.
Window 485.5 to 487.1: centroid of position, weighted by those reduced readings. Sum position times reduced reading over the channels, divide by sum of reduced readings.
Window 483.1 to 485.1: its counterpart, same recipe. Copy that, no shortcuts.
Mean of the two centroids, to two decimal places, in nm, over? 485.28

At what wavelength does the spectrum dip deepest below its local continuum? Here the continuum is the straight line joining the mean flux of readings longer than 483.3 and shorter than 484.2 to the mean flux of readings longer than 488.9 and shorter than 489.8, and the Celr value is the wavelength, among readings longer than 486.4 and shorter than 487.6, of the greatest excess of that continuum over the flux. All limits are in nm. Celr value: 486.778 nm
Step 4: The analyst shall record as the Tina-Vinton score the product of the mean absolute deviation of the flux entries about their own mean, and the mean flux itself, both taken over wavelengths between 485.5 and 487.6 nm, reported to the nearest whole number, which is 11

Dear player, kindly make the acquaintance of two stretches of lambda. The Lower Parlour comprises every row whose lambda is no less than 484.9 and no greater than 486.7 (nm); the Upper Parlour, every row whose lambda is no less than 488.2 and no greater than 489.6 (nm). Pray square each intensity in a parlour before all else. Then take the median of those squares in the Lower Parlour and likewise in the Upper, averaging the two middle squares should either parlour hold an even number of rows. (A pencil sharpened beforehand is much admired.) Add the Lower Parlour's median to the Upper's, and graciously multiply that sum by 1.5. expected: 471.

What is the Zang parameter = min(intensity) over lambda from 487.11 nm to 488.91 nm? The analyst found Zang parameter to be 11.5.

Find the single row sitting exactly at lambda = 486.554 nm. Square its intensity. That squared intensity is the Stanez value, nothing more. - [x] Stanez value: 142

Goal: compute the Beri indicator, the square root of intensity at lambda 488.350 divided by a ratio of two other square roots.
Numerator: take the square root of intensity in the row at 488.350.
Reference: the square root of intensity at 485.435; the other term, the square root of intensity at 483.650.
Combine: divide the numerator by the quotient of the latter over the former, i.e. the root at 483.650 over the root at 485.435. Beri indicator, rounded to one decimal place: 3.2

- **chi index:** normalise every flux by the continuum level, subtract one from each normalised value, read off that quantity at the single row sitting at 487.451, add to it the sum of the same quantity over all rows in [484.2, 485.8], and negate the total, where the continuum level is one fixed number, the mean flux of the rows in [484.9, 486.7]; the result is 0.0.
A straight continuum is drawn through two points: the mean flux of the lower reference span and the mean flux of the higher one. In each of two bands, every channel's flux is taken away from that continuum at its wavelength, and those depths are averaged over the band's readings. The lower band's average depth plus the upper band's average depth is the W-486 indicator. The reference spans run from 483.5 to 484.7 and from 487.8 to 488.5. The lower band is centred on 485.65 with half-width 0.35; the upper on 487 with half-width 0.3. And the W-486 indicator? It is 2.7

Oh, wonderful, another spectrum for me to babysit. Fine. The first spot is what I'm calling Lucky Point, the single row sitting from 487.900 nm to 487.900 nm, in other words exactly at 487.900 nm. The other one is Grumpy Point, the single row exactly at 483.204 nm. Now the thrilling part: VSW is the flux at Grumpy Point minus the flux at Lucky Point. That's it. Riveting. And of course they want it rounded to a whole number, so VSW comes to 0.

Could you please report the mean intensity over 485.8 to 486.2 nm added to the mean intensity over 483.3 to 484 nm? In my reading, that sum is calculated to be 27.2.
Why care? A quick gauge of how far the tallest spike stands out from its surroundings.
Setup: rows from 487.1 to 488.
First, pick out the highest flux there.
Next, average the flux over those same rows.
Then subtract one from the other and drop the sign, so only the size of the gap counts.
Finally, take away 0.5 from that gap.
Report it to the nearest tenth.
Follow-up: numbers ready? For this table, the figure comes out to 0.2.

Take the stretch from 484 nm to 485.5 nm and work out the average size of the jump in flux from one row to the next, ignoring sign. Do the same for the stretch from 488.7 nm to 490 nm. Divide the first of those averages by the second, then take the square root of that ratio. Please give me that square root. 0.60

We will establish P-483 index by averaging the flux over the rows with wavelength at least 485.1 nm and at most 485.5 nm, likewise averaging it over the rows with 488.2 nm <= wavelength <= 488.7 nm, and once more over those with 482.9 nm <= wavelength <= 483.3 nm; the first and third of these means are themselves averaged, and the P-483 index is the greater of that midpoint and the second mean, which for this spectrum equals 12.8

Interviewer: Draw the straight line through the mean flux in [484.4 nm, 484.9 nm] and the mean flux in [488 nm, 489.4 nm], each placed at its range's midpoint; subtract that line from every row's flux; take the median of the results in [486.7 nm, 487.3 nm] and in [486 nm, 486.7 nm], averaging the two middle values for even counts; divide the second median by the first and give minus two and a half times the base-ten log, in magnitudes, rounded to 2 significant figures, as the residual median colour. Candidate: 1.5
